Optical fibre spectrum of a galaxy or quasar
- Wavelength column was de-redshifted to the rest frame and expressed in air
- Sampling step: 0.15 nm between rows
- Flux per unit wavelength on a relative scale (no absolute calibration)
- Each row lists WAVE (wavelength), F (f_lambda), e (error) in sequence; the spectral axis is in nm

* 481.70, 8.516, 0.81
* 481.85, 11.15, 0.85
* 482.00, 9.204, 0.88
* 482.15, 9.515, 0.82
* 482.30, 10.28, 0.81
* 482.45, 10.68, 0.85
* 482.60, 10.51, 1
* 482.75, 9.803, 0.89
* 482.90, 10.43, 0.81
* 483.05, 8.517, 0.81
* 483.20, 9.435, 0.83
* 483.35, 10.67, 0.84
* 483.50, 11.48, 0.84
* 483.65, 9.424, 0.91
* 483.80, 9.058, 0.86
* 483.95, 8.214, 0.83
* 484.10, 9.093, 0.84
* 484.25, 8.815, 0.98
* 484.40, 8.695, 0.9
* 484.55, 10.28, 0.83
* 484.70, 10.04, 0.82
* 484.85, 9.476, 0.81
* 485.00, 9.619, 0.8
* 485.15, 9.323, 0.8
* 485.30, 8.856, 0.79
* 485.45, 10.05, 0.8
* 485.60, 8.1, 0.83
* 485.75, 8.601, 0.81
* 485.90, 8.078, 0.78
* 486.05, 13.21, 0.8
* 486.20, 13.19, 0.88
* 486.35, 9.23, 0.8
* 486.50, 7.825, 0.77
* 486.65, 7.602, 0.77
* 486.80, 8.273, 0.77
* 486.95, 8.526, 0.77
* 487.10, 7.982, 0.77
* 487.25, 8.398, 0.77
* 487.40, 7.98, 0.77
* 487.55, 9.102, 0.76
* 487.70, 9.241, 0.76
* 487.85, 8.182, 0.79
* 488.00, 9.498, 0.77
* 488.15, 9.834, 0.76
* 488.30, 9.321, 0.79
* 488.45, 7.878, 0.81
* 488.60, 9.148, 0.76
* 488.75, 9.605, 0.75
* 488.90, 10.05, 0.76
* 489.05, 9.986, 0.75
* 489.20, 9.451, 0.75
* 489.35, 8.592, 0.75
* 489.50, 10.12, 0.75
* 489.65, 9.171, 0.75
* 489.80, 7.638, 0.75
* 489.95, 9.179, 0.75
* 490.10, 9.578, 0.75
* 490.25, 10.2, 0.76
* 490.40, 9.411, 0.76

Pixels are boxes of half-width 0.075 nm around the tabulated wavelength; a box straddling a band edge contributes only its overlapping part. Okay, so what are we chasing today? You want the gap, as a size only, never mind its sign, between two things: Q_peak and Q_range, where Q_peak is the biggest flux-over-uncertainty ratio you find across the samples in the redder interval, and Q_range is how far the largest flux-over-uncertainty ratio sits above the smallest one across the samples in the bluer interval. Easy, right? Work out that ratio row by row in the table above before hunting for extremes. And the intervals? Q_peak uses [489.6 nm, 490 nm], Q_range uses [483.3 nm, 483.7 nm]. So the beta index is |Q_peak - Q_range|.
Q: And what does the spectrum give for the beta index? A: 8.9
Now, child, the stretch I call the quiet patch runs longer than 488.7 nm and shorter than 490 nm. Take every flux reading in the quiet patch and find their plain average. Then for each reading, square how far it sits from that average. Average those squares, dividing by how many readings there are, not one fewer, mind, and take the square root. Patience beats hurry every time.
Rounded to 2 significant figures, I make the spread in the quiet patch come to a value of 0.75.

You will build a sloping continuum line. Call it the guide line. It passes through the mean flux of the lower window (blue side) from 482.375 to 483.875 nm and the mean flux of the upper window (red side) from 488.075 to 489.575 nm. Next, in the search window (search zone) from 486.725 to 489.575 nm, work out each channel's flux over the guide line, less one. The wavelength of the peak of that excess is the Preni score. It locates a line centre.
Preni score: 489.50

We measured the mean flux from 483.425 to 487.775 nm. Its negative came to -9.23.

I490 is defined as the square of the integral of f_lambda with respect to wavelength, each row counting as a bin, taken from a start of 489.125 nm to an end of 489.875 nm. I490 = 45.5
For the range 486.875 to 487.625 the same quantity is 39.7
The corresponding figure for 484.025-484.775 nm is 49.5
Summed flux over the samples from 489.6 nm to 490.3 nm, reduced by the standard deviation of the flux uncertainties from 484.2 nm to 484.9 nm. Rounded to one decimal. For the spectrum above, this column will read 45.7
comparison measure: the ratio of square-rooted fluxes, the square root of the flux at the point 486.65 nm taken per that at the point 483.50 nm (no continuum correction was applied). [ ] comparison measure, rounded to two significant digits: 0.81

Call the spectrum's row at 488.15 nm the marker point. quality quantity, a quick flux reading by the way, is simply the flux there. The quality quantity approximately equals 9.834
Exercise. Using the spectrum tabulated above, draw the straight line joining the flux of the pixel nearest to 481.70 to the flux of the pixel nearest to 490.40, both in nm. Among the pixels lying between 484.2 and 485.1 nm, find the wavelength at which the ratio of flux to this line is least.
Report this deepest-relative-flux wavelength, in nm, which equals 484.40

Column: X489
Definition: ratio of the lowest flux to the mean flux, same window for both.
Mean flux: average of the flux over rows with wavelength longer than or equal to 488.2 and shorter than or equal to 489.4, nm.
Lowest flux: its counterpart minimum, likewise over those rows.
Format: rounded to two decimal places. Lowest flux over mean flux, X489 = 0.85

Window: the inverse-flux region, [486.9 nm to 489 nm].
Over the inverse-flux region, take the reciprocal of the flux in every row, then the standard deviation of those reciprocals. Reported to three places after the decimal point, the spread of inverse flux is 0.009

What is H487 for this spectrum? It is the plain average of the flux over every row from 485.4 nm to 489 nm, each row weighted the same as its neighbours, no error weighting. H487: 9.12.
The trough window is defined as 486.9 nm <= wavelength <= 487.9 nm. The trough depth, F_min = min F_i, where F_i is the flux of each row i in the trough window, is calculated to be 7.98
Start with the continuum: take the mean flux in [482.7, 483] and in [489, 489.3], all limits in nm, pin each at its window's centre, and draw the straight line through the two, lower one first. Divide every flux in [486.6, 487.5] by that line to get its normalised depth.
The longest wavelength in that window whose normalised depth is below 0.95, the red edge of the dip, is 487.40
